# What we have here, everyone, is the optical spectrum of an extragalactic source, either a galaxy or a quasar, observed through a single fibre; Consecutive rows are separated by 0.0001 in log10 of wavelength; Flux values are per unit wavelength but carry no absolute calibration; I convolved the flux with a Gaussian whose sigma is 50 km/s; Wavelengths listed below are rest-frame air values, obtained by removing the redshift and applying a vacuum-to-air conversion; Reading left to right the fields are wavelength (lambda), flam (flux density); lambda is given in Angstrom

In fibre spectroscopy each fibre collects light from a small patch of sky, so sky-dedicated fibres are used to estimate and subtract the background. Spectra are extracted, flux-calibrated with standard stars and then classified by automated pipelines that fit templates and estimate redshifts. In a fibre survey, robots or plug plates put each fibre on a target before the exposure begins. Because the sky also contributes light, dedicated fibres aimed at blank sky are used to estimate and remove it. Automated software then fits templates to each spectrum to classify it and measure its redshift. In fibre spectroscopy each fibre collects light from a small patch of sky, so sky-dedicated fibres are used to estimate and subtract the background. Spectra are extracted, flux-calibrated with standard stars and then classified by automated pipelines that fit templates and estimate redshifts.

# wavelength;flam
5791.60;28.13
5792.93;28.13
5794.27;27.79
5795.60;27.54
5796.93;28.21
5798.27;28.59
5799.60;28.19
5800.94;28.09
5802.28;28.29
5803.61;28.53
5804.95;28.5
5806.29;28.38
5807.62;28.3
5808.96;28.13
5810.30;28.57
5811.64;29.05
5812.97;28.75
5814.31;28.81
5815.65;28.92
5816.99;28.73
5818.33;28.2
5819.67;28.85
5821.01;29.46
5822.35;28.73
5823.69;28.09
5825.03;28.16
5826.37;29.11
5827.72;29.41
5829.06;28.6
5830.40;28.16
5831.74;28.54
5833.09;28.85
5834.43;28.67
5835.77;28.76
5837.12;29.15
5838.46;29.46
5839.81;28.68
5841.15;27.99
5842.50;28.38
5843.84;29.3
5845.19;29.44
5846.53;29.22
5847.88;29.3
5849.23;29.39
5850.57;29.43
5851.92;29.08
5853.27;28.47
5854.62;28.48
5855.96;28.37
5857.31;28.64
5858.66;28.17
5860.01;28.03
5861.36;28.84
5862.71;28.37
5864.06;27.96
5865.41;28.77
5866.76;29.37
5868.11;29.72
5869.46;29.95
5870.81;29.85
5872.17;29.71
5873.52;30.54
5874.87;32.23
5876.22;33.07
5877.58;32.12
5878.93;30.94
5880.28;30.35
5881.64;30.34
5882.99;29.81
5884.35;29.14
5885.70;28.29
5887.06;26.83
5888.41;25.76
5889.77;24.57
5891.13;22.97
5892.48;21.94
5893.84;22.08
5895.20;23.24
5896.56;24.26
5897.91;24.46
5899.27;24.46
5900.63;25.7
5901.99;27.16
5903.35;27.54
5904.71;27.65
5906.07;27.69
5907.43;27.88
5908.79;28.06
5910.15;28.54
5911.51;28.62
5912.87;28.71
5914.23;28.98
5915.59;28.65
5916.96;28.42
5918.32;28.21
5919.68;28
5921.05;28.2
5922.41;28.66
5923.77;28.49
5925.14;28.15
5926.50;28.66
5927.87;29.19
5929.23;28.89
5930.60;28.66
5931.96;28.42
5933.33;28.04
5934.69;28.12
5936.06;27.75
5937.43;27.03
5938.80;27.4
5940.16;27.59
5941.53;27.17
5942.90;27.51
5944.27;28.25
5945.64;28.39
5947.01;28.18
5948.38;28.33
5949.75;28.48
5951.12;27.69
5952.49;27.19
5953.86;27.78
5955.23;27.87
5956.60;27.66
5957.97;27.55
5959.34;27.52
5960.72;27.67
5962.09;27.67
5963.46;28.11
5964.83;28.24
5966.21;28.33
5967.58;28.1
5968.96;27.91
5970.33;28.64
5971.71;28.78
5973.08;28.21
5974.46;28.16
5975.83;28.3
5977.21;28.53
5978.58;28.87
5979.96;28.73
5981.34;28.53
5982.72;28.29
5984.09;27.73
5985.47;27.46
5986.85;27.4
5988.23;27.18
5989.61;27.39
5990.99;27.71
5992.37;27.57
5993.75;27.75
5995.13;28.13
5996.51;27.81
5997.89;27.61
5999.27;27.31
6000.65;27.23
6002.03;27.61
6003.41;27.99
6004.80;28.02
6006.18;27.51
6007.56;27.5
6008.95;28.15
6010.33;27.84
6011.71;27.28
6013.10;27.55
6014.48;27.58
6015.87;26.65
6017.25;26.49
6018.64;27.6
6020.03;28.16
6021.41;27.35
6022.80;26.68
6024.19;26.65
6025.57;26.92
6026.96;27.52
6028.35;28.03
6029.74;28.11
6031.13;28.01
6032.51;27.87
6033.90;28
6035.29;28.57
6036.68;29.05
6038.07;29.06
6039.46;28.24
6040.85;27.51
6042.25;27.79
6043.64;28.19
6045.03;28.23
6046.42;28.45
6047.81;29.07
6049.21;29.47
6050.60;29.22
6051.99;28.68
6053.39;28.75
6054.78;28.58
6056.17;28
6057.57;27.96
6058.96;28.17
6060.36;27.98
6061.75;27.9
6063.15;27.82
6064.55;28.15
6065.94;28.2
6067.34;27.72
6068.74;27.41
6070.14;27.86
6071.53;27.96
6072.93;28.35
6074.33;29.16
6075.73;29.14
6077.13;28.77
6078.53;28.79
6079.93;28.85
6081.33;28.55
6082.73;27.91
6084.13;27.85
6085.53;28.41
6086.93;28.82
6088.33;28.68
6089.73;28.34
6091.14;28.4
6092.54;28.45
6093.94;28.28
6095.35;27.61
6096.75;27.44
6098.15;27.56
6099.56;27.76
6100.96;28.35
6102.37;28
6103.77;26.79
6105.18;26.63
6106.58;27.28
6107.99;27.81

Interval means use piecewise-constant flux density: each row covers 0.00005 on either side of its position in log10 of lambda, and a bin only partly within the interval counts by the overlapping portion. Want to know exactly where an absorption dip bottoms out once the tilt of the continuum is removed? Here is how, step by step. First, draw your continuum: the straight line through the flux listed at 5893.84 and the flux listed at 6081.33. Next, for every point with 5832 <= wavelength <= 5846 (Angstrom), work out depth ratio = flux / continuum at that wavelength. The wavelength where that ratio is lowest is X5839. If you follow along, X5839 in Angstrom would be 5841.15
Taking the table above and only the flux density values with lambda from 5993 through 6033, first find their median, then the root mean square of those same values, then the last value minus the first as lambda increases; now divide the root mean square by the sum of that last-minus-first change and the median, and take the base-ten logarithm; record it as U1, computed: -0.003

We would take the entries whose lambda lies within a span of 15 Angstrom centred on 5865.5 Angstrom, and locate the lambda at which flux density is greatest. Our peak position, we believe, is 5869.46 Angstrom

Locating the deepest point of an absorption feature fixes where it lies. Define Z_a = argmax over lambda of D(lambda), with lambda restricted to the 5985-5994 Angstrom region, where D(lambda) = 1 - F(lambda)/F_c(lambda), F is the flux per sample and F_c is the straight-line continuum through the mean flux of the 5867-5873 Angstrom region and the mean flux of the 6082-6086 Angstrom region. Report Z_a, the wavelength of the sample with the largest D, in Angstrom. 5988.23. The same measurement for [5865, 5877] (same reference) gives 5865.41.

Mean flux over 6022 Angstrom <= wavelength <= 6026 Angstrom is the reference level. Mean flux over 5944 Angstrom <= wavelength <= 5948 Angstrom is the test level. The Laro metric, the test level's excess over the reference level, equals 1.5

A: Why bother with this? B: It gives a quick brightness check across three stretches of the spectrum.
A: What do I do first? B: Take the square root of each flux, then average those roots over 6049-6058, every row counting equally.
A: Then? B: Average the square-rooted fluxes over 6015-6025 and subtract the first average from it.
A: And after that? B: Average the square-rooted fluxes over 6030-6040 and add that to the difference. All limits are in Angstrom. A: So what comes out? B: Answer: 5.18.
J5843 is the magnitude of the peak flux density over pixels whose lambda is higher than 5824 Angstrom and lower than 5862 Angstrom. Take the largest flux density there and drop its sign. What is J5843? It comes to 29.5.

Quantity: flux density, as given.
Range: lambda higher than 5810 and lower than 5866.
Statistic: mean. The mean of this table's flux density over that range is 28.75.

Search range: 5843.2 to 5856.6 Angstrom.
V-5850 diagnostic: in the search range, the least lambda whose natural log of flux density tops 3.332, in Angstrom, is 5843.84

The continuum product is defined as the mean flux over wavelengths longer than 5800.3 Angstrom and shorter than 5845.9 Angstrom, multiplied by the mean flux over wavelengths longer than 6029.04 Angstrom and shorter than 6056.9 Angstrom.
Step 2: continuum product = 816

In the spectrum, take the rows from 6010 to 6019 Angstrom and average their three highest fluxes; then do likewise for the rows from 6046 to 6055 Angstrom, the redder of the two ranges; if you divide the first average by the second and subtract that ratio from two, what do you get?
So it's 1.05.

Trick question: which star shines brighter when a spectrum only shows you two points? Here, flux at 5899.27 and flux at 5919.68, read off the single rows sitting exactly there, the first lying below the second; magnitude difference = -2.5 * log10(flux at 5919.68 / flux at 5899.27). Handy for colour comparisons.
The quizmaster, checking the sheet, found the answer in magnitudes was -0.147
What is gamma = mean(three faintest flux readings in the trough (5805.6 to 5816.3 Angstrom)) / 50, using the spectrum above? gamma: 0.565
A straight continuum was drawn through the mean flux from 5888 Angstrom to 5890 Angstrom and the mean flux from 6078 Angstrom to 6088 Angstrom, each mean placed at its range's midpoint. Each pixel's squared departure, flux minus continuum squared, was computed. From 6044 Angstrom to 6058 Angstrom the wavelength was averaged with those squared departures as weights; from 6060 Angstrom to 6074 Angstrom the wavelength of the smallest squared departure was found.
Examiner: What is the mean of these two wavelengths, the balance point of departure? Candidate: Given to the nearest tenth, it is 6057.2 Angstrom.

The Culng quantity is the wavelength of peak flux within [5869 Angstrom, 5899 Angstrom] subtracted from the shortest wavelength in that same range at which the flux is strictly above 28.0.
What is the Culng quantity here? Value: -6.8 Angstrom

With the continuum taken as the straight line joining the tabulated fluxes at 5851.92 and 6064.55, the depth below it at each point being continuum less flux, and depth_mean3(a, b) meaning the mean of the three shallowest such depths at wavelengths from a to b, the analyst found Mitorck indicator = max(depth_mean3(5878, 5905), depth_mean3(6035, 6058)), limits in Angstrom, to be -1.0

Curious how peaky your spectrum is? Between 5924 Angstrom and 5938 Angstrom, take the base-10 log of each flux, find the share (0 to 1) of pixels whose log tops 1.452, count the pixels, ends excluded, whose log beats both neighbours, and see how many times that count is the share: 4.0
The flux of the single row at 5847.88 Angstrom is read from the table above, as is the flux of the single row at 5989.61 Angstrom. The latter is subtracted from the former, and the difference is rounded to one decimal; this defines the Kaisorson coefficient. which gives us 1.9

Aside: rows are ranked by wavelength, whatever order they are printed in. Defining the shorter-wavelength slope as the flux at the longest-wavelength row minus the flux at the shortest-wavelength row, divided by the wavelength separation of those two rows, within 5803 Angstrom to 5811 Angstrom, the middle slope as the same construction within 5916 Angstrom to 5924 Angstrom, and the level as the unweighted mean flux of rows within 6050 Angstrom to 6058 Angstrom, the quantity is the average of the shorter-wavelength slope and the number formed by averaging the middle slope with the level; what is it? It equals 7.14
